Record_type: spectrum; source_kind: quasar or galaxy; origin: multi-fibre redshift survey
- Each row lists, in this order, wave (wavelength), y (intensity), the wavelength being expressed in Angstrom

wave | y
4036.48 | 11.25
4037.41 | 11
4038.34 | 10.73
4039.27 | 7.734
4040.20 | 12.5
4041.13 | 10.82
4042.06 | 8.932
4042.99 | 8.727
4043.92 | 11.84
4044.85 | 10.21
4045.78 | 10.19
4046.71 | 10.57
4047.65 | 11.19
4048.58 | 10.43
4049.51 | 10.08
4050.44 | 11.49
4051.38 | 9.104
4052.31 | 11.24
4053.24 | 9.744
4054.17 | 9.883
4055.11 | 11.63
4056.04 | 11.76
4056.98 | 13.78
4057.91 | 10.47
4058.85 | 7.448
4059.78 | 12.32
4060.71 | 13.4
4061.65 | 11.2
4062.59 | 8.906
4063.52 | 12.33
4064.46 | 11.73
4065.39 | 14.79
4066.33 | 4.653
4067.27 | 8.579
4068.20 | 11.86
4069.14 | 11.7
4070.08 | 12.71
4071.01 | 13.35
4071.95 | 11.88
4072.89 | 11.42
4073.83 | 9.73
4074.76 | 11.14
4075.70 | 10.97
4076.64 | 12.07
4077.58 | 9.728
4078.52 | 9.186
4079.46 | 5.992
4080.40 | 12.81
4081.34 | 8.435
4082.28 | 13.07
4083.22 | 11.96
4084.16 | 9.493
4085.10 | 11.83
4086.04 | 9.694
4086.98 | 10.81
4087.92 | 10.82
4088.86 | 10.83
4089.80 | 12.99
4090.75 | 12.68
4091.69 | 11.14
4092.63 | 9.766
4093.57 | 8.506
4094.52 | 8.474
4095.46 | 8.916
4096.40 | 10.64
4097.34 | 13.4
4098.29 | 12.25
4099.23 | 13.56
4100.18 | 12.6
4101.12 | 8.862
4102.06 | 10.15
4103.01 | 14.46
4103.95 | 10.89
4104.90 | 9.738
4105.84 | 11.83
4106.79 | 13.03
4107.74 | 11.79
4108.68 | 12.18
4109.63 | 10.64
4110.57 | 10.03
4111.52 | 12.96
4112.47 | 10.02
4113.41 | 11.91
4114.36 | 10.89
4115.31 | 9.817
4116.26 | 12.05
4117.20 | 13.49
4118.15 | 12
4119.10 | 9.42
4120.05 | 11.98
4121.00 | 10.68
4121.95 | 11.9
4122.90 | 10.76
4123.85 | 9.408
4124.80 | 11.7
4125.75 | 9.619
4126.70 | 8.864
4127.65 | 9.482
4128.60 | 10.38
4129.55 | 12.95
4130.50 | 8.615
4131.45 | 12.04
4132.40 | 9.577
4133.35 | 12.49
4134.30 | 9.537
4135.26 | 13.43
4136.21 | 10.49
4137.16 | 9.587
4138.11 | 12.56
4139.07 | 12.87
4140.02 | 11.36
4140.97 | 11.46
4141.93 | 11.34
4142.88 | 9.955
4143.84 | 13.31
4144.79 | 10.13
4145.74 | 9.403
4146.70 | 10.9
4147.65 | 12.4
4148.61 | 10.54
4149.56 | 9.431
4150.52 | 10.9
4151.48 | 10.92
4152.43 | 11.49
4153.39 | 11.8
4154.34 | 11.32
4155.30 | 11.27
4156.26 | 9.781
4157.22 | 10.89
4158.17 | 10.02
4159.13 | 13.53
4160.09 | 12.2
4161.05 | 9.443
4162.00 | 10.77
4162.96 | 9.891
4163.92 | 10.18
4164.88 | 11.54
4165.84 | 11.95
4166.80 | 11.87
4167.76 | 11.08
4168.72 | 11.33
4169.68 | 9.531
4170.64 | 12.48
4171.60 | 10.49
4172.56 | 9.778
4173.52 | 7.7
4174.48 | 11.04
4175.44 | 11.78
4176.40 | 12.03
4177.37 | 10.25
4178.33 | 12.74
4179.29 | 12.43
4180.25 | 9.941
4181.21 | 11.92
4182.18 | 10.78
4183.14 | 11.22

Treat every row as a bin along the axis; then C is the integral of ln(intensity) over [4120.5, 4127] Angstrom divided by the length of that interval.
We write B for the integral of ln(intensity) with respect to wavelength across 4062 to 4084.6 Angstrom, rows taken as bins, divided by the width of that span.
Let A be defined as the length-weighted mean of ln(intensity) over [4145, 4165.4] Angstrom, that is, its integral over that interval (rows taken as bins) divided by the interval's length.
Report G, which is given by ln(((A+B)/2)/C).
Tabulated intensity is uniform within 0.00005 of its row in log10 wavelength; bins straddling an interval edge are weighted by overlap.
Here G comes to 0.010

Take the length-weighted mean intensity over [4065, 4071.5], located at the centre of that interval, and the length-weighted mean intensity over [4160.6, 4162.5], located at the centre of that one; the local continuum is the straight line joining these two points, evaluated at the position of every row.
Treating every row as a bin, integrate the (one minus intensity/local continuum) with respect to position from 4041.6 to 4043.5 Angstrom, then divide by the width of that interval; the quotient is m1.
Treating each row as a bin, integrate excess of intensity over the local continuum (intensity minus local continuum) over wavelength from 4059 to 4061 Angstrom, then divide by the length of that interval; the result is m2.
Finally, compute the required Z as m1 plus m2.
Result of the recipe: 1.0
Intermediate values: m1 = 0.21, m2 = 0.8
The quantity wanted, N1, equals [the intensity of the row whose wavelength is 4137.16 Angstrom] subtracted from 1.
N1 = -8.6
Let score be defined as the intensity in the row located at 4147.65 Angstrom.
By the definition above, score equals 12.4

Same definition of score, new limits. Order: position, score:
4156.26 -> 9.781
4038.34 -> 10.73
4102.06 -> 10.15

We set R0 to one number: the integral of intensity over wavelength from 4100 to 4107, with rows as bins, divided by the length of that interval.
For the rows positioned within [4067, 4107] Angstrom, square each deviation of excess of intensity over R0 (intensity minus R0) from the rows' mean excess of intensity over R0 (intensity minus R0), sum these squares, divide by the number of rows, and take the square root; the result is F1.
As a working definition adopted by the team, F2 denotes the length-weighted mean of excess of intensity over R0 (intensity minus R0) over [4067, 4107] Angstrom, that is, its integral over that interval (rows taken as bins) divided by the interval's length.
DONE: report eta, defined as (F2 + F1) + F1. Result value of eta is 3.22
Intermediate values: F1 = 1.8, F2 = -0.32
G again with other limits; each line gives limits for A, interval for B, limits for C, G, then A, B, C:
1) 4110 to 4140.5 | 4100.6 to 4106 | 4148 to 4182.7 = -0.001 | 2.39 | 2.38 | 2.39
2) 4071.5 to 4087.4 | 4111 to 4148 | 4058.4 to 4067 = 0.021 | 2.35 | 2.40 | 2.32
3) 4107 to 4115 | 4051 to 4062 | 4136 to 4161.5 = 0.002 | 2.42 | 2.39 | 2.40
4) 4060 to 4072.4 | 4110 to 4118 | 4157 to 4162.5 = 0.002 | 2.39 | 2.43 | 2.41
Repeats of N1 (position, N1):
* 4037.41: -10.0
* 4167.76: -10.1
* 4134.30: -8.5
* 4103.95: -9.9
